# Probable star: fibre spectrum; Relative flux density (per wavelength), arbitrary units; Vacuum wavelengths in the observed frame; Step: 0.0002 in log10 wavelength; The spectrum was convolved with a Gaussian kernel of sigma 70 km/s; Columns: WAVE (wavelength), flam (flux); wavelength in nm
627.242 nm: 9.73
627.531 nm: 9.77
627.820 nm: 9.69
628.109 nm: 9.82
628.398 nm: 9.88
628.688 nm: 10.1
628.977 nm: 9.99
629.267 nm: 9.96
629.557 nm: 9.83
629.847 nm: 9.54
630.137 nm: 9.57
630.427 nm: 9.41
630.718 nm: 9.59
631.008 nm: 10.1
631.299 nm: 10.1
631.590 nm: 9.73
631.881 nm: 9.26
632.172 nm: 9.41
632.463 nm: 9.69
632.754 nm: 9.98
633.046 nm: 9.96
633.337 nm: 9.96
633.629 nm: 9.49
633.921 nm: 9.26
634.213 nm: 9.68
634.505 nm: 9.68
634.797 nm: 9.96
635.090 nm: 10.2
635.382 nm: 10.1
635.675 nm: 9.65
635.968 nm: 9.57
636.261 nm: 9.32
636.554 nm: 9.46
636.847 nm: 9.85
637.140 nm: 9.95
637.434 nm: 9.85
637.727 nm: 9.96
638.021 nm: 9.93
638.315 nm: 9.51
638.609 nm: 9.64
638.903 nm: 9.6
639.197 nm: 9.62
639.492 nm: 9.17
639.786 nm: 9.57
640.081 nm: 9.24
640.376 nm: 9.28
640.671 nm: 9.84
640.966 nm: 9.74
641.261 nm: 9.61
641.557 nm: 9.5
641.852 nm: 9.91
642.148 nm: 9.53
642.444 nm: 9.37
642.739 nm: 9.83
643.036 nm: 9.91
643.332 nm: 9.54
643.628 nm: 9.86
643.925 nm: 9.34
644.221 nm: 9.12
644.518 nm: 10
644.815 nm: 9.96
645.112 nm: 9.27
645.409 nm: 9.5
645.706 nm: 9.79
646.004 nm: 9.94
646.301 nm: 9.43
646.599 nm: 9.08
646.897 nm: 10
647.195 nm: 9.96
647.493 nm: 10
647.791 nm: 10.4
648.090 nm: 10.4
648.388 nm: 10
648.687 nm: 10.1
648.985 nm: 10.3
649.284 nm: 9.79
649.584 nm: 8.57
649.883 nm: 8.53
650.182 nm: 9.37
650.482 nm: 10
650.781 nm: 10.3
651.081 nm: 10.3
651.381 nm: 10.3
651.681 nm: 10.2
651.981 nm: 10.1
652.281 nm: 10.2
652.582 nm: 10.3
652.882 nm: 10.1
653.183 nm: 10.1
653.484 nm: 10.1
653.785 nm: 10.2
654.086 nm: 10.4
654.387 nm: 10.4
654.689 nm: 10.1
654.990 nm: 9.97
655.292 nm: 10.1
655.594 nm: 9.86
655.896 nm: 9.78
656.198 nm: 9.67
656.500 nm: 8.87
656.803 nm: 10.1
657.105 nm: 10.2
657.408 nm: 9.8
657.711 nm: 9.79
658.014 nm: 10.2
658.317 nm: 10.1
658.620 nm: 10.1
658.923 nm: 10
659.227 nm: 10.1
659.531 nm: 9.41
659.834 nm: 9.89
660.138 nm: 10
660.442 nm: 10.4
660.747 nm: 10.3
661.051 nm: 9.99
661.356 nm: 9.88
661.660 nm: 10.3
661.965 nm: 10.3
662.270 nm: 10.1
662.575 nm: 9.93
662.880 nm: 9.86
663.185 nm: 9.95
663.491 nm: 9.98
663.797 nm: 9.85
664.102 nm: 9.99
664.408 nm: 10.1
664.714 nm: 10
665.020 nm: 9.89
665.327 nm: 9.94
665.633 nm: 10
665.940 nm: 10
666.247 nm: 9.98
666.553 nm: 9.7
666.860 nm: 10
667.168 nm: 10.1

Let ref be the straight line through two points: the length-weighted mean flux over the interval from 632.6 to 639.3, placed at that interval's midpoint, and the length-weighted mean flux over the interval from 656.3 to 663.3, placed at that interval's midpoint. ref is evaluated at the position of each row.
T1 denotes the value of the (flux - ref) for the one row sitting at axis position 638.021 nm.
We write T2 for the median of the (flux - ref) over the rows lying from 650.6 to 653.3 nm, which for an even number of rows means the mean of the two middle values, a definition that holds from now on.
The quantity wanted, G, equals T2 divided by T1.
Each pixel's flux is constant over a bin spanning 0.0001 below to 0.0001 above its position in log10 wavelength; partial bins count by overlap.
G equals 1.9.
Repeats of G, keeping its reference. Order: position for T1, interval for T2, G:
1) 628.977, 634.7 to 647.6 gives -0.4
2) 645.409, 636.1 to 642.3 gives 0.5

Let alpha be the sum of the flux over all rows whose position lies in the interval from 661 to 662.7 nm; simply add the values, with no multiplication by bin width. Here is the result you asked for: 60.5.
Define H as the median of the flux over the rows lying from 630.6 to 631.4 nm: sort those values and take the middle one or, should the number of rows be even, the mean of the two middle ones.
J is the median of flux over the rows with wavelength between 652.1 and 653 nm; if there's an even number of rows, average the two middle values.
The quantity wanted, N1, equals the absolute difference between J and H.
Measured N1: 0.10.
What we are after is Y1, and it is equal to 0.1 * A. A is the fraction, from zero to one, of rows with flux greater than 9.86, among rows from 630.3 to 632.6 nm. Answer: 0.025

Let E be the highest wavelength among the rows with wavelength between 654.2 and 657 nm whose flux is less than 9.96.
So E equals 656.500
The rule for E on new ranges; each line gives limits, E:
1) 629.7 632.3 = 632.172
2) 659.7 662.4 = 661.356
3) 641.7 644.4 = 644.221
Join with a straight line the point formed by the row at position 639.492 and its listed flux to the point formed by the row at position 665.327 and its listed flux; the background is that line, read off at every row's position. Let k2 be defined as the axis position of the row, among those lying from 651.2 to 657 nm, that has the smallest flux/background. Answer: 656.500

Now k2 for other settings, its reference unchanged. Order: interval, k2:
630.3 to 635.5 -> 633.921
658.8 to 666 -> 659.531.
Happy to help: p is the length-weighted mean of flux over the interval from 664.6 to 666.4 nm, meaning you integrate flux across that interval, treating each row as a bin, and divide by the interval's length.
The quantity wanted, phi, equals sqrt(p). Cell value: 3.16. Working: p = 10.0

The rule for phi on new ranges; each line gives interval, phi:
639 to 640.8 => 3.07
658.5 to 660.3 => 3.15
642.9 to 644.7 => 3.10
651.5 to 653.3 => 3.19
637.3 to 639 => 3.12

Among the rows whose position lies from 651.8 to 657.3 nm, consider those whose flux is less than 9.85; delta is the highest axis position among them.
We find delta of 656.500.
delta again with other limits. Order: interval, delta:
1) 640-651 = 650.182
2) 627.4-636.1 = 635.968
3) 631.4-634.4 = 634.213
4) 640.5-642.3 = 642.148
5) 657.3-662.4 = 659.531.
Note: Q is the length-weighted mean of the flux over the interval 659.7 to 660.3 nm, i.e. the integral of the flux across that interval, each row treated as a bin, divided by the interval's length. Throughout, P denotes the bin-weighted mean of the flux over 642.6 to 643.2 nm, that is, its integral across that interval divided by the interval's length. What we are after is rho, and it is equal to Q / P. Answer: 1.01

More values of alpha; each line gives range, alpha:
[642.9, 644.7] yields 57.8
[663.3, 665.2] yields 59.8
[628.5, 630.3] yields 59.0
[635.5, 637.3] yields 57.8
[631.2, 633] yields 58.2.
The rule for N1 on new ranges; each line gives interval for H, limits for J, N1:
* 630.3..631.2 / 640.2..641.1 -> 0.15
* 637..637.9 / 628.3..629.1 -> 0.04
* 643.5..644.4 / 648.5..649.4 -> 0.76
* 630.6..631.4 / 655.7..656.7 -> 0.43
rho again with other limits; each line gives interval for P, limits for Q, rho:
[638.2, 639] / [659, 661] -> 1.04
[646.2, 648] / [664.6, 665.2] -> 1.01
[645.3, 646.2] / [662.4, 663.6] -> 1.02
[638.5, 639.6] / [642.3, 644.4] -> 1.01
